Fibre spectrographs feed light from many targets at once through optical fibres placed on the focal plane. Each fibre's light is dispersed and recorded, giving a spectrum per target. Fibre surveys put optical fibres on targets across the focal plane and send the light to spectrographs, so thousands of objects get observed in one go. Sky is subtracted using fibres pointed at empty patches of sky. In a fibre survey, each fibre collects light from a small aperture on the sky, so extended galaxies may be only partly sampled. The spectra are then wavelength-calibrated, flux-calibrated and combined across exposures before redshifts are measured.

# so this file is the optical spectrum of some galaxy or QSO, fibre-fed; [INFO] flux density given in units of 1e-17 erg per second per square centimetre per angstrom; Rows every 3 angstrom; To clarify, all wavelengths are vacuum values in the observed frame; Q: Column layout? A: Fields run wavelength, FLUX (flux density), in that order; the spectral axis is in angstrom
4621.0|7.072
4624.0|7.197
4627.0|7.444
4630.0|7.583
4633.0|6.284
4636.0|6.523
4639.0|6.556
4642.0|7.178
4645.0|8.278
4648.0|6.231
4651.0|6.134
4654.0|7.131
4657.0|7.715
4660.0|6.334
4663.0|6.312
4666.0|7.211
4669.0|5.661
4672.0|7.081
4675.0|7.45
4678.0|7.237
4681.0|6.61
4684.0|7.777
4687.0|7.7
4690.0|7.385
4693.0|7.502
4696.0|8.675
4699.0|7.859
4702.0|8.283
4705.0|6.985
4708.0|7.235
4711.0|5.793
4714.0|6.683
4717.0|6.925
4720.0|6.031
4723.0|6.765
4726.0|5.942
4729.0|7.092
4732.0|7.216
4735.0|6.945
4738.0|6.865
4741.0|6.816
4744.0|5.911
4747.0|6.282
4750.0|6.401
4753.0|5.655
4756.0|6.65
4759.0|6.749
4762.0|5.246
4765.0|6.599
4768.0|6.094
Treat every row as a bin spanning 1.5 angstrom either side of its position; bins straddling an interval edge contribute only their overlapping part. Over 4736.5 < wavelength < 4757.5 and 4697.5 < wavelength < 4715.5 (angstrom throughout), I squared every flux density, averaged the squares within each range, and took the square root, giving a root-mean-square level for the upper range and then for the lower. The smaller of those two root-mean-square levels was 6.38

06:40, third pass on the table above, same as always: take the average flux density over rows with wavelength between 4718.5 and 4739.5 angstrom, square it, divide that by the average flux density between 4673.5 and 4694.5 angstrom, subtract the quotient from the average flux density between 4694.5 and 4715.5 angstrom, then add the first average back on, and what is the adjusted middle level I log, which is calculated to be 8.0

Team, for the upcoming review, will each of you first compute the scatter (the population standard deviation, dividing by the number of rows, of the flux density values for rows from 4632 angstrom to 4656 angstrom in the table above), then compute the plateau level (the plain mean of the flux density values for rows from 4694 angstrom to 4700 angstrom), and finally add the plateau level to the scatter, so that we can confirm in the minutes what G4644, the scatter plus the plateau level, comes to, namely 8.9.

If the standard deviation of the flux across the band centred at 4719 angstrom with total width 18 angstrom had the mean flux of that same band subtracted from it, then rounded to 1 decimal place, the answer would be -5.9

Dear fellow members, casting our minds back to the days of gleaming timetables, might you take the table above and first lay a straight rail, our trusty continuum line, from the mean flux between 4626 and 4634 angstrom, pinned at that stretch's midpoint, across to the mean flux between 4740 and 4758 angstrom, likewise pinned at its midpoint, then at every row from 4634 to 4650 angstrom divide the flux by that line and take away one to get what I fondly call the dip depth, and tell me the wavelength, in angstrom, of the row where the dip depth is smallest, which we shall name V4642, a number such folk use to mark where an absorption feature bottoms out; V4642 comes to 4648.0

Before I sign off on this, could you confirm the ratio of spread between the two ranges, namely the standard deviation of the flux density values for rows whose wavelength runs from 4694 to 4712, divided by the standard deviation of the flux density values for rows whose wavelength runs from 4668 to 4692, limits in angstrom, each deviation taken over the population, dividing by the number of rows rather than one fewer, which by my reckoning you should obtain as 1.5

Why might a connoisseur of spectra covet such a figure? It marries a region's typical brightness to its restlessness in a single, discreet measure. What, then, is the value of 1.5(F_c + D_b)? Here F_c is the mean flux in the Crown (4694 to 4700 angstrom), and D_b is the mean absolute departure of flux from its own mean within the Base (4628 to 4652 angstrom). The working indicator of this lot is 13.3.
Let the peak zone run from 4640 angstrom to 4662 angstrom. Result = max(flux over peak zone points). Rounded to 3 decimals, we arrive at 8.278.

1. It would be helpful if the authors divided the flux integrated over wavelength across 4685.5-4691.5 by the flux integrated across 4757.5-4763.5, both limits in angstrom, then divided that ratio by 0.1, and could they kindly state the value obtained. 12.6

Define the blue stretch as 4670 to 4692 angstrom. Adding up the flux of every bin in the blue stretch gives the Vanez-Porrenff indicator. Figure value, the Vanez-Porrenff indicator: 51.2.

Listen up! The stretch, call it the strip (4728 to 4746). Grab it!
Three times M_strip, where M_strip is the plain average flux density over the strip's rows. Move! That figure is 20.4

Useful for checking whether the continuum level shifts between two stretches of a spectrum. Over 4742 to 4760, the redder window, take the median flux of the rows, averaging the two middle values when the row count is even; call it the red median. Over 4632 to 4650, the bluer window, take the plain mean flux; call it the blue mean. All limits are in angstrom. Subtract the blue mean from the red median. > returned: -0.50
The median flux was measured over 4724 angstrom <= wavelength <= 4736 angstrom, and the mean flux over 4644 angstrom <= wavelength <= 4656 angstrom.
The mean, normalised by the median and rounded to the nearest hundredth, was 0.99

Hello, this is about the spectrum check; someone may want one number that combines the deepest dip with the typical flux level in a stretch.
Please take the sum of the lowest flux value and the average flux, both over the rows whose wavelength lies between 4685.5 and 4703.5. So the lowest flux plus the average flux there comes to 15.3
